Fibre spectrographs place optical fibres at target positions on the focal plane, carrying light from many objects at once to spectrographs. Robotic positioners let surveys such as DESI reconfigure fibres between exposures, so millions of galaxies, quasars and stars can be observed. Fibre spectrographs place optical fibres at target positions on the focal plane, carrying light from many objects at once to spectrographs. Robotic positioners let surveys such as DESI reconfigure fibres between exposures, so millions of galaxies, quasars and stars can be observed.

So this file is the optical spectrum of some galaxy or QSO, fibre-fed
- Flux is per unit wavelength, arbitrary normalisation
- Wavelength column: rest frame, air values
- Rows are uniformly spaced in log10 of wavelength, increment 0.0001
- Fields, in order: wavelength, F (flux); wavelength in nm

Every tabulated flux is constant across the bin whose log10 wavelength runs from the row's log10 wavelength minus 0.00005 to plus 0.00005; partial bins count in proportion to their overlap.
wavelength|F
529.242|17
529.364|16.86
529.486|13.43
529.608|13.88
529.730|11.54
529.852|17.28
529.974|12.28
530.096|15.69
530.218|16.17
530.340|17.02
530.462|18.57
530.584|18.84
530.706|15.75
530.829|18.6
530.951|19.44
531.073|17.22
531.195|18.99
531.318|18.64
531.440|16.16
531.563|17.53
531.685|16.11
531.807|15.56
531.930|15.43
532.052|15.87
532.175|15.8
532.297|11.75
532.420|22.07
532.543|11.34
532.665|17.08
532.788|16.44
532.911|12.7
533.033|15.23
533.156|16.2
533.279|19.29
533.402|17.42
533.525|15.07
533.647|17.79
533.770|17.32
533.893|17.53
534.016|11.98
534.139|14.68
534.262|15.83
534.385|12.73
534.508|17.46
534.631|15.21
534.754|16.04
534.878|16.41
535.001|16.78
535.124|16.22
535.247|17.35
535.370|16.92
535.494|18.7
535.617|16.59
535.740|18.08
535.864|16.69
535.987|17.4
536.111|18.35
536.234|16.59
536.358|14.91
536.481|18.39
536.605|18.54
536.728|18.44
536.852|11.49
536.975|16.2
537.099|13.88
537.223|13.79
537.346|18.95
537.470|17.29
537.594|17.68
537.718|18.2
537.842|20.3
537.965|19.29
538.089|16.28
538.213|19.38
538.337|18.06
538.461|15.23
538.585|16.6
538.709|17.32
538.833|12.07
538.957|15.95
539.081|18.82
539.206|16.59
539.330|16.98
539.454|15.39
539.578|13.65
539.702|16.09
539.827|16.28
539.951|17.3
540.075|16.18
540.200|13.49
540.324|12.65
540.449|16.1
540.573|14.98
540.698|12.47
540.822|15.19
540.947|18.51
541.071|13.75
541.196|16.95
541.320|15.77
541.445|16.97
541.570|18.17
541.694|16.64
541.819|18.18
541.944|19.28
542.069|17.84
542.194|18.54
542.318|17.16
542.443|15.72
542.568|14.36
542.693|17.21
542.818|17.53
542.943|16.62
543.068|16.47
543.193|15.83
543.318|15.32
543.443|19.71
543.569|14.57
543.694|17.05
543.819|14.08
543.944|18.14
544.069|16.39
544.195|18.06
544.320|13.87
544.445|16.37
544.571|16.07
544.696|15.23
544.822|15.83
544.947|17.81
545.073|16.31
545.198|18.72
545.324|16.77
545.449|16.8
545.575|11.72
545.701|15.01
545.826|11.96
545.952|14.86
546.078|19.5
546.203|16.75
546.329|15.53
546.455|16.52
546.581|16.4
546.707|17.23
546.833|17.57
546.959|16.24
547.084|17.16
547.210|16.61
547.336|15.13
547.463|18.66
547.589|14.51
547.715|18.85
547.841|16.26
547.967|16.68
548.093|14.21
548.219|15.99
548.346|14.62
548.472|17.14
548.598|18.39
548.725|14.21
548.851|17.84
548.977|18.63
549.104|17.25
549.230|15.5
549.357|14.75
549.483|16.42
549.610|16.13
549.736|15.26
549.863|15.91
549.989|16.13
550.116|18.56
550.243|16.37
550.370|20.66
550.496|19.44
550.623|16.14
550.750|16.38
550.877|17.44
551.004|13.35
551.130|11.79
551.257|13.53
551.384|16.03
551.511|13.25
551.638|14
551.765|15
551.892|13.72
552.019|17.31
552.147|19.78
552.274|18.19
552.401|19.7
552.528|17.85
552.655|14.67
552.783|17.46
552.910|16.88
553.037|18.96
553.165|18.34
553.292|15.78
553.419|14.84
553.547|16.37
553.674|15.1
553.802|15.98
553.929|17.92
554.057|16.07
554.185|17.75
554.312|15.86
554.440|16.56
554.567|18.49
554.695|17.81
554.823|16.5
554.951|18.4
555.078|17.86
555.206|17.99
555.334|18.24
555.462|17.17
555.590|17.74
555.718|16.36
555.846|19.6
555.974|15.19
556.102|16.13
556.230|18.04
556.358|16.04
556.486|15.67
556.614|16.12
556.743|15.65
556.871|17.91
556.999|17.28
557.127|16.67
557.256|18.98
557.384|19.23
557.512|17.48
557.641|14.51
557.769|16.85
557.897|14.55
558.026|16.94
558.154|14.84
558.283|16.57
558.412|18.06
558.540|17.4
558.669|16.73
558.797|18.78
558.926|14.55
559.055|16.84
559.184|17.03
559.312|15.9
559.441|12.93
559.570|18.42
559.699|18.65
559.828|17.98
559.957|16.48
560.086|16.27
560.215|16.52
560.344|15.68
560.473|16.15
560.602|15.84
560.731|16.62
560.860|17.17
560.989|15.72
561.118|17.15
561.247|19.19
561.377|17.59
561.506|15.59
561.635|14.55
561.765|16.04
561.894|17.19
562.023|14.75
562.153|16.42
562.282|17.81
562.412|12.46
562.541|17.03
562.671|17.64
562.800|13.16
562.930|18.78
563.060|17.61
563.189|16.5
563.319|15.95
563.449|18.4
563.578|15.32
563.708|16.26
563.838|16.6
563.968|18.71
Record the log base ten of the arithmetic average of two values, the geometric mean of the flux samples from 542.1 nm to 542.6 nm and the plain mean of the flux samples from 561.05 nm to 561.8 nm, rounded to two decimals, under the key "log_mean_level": 1.22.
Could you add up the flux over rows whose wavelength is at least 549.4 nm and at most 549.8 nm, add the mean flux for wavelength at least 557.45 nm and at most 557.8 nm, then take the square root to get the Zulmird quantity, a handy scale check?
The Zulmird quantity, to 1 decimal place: 8.0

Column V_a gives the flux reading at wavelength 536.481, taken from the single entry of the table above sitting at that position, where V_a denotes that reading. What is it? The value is 18.39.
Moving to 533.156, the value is 16.2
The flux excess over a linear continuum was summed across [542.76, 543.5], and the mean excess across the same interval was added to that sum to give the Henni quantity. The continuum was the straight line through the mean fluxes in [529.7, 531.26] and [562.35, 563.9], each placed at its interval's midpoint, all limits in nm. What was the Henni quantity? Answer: 2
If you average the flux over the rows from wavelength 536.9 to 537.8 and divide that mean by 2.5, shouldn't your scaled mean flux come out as 6.63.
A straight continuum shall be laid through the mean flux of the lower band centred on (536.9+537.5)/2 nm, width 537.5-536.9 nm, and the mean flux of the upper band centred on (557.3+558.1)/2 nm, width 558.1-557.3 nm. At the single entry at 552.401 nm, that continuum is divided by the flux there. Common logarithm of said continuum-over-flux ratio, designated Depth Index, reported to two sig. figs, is -0.078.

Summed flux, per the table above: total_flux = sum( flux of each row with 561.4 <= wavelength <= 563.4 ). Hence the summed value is 241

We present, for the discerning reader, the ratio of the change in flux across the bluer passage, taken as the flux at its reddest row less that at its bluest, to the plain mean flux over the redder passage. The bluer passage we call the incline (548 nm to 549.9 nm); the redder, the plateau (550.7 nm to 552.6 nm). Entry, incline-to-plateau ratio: 0.11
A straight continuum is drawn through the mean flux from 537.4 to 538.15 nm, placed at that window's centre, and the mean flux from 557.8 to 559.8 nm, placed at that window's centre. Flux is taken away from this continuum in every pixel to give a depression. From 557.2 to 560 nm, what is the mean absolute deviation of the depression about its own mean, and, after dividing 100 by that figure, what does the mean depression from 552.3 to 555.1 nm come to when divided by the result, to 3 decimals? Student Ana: -0.001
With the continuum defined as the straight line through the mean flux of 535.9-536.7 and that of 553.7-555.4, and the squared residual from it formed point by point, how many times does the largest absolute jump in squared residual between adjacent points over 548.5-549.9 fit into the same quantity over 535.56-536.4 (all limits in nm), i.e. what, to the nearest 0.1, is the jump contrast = 0.6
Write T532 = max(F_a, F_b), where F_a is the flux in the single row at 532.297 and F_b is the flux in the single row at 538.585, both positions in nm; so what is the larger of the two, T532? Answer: 16.6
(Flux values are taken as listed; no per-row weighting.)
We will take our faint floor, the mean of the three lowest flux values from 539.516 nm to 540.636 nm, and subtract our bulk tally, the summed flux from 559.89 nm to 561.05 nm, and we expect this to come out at -133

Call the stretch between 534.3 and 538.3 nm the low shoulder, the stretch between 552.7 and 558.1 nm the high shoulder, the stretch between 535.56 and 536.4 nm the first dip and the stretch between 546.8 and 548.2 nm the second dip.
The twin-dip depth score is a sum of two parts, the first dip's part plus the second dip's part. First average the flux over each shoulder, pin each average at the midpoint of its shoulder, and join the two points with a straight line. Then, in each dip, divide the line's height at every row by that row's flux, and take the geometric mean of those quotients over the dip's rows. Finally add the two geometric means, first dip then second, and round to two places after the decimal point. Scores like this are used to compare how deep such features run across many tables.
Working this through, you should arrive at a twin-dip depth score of 2.03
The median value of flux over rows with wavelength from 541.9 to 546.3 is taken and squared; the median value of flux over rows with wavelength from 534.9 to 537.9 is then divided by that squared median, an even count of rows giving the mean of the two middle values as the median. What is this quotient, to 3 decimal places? 0.064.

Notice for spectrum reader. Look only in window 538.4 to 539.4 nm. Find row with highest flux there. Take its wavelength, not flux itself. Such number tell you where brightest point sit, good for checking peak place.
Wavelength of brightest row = 539.081 nm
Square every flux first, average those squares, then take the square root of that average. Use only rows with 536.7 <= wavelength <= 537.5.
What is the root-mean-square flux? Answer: 15.9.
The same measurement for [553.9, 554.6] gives 17.1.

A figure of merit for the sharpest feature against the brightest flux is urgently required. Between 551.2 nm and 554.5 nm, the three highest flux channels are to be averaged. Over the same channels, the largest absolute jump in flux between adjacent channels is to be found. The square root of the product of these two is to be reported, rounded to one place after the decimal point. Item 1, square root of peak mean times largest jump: 8.4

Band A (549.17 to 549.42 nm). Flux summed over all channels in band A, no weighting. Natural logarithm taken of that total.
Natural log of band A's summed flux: 3.41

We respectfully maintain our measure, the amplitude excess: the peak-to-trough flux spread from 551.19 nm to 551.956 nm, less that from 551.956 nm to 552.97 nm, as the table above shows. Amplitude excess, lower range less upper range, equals -2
